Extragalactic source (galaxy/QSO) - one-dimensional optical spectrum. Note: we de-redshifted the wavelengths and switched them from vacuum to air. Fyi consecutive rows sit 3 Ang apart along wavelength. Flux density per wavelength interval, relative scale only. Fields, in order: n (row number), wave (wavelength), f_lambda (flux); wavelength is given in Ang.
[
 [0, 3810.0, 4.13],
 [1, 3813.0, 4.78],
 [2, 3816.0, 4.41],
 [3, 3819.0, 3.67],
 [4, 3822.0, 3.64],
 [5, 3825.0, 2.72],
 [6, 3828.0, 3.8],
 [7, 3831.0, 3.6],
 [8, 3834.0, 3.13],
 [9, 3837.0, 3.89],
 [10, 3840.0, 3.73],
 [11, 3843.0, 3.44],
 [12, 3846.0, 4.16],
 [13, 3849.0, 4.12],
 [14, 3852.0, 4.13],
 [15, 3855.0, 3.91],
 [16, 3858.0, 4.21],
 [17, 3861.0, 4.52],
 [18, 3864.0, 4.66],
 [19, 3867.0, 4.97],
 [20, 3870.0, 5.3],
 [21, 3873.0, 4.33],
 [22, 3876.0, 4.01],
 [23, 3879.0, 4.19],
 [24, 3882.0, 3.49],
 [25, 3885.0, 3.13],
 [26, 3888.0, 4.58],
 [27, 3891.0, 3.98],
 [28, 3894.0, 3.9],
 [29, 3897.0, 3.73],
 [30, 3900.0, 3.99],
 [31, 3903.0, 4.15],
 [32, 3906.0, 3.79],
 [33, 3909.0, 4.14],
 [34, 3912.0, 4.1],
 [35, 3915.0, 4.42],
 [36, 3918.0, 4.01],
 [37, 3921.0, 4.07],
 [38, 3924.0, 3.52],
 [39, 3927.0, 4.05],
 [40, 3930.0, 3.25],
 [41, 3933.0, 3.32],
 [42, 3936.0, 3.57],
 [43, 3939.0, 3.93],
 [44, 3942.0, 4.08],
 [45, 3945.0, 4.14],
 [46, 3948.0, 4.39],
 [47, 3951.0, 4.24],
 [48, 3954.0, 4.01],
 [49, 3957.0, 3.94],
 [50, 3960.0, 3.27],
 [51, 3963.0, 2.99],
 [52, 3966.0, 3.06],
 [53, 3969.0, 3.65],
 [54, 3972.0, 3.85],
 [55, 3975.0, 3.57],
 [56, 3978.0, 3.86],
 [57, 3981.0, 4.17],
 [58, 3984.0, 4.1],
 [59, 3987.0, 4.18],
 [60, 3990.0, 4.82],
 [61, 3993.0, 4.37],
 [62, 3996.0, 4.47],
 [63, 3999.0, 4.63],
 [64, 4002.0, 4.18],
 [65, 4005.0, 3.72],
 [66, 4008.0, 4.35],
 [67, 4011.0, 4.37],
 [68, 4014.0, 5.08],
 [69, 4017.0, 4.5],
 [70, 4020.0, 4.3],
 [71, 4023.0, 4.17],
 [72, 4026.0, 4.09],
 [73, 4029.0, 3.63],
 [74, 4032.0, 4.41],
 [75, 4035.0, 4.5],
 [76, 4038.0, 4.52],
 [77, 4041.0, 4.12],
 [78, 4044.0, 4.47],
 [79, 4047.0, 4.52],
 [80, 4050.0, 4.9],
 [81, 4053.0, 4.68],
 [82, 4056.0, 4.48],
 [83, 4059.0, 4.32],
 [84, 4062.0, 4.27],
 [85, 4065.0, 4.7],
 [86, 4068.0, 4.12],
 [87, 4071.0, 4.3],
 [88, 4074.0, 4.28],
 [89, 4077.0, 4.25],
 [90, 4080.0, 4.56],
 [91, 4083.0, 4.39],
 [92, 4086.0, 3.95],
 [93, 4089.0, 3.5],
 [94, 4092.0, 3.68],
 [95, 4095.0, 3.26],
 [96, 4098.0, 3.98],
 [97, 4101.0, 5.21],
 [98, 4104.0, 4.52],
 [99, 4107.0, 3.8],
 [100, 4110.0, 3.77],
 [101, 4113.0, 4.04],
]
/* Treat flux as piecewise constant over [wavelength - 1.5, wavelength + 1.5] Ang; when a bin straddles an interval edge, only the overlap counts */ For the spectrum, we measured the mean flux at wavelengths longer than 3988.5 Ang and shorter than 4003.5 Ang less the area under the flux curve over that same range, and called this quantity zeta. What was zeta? -63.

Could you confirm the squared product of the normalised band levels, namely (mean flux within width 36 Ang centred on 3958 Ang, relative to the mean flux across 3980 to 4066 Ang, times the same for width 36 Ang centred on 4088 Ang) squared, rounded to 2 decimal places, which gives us 0.67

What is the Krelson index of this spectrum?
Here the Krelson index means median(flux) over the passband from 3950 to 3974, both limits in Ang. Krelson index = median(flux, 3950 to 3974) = 3.75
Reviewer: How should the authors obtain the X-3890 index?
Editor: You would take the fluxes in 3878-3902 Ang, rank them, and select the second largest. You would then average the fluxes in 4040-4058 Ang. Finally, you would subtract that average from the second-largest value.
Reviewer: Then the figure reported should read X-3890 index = -0.34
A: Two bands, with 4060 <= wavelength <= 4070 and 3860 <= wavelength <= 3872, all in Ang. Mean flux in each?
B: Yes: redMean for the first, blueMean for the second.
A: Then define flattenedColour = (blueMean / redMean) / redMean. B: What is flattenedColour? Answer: 0.26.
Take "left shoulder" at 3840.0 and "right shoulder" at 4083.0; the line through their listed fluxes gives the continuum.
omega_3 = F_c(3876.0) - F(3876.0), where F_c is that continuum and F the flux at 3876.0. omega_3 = -0.18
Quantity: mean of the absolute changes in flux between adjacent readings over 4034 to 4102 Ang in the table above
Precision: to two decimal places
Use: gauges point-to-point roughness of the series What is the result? 0.32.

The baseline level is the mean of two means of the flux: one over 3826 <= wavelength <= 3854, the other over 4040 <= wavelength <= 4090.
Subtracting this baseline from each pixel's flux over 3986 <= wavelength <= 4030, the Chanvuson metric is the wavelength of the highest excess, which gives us 4014.0 Ang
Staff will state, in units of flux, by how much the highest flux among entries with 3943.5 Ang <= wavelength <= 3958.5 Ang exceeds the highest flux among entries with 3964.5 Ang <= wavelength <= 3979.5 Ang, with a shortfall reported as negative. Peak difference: 0.53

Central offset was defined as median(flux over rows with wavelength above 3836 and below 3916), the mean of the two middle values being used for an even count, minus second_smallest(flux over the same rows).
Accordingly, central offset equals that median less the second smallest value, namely 0.68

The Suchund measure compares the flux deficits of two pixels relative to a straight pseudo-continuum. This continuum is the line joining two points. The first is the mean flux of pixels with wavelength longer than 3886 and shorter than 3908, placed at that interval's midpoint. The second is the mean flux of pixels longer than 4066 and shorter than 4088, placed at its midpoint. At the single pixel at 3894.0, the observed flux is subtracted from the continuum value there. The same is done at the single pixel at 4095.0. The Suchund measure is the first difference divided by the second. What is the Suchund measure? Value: 0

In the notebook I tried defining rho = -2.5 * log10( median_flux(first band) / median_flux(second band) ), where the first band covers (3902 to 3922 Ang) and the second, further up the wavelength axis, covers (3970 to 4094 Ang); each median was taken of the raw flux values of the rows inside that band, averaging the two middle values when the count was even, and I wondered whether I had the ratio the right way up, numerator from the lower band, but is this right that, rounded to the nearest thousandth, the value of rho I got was 0.052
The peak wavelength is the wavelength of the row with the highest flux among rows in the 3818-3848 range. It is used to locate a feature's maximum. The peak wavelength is 3846.0 Ang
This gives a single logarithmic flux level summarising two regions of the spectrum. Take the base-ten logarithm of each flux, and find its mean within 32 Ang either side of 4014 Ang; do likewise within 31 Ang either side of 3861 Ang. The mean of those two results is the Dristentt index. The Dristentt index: 0.621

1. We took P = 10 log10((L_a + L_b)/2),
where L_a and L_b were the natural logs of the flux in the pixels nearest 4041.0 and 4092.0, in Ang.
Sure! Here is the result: 1.33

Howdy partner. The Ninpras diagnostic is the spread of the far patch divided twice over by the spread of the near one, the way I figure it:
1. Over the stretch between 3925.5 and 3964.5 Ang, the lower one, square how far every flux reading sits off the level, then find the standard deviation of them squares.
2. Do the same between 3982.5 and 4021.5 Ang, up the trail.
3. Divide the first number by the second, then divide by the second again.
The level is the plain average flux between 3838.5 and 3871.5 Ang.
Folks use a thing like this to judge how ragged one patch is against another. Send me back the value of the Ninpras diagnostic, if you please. 16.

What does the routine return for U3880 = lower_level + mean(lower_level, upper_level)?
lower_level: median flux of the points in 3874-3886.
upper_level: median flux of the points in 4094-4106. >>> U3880 7.75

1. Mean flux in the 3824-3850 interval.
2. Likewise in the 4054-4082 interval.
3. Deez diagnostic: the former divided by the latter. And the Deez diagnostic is 0.830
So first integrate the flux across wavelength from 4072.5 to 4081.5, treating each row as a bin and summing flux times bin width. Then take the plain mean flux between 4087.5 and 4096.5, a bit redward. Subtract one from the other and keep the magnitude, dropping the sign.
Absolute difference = 35.8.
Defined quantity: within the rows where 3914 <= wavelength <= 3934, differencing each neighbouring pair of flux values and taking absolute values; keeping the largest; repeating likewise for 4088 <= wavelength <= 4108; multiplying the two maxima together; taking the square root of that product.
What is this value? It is 1.0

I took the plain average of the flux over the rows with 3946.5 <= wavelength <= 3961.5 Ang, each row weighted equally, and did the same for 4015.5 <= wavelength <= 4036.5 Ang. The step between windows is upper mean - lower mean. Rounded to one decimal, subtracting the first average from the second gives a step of 0.3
